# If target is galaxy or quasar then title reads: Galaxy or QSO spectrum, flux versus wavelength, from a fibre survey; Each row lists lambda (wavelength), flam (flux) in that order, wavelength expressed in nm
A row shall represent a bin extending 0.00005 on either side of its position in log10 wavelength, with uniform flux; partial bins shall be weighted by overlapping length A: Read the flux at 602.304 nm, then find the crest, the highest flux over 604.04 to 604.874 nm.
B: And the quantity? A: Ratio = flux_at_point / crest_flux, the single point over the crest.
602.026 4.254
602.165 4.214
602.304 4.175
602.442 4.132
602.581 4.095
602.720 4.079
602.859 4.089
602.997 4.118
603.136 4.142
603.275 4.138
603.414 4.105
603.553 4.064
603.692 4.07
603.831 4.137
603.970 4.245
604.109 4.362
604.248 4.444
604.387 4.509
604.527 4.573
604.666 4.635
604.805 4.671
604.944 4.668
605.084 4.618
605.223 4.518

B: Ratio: 0.89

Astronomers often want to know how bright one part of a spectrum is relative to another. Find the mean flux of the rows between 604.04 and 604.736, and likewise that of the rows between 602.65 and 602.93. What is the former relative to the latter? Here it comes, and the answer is 1.10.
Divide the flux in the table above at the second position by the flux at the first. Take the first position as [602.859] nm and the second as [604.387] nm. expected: 1.10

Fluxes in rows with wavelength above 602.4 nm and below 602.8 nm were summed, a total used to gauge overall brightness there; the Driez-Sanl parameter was 12.3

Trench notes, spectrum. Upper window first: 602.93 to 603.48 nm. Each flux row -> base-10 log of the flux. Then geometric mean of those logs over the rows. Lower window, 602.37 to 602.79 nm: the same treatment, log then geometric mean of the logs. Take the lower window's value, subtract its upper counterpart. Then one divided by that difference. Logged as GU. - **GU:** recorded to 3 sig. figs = -398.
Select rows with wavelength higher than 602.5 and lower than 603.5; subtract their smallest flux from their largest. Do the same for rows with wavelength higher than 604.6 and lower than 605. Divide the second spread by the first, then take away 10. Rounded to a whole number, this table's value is -9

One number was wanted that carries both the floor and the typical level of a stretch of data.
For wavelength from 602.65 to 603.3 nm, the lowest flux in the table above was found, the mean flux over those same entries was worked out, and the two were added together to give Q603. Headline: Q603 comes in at 8.19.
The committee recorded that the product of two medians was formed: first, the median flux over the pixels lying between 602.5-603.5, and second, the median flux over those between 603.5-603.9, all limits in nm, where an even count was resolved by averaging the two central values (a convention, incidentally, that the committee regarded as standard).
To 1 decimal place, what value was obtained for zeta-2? 16.7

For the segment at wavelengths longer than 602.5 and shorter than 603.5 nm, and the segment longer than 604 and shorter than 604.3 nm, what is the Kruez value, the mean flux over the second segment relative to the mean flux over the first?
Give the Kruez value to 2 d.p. 1.07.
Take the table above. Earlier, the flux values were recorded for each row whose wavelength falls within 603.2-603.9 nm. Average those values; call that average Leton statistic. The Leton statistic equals 4.1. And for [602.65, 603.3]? 4.1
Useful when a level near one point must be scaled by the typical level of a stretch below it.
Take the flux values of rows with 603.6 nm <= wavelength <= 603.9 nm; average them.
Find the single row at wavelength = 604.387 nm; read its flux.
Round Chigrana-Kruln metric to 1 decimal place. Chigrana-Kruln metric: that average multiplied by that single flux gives 18.5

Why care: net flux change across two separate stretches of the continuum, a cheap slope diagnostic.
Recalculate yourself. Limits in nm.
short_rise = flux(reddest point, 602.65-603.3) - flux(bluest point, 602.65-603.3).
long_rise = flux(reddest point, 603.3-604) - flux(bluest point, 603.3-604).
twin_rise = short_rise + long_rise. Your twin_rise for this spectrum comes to 0.20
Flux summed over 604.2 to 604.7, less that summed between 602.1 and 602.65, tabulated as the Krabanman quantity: 1.5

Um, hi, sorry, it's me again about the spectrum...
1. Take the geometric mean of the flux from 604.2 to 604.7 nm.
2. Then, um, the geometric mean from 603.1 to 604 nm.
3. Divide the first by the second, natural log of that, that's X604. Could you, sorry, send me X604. 0.095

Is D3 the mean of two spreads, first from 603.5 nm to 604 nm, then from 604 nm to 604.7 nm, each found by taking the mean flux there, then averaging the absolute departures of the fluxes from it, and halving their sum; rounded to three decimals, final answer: 0.072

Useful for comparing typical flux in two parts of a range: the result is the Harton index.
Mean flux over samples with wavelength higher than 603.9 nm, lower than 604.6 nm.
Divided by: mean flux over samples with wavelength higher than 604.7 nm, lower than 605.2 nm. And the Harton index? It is 0.95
